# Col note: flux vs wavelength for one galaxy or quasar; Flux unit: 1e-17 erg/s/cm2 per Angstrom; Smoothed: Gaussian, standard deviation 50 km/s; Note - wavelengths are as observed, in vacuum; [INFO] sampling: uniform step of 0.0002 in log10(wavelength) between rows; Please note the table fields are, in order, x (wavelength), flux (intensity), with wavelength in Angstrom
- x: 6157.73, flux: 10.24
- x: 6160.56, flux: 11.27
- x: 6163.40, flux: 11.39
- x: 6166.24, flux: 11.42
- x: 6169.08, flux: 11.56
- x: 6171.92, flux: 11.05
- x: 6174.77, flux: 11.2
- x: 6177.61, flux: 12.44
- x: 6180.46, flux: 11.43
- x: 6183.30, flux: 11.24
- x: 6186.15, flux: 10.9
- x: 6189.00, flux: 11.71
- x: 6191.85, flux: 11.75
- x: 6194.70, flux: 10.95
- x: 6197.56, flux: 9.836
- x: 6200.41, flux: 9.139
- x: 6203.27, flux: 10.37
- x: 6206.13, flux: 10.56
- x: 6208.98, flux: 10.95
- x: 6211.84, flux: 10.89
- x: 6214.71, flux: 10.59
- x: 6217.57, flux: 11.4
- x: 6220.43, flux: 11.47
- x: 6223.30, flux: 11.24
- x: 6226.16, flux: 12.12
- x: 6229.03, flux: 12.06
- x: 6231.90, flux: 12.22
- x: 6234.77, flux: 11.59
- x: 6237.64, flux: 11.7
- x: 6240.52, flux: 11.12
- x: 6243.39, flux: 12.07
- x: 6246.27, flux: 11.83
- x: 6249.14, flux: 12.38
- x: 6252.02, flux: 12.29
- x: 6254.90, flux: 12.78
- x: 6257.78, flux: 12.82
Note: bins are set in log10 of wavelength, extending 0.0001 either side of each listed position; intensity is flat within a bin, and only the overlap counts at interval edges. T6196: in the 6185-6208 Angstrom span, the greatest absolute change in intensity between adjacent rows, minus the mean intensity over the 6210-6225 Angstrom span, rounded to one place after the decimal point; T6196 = -9.9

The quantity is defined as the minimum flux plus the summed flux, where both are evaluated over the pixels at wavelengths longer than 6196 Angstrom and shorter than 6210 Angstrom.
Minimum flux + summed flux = 60.0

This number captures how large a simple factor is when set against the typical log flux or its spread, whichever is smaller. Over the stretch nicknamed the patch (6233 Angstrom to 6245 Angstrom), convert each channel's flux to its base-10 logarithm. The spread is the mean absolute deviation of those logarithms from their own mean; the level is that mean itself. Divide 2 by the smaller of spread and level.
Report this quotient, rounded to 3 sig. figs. 201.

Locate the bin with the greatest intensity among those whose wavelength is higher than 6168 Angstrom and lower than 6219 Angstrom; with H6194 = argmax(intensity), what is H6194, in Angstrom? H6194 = 6177.61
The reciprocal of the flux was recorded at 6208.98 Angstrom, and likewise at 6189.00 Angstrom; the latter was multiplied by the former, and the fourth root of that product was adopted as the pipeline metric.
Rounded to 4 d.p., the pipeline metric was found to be 0.2972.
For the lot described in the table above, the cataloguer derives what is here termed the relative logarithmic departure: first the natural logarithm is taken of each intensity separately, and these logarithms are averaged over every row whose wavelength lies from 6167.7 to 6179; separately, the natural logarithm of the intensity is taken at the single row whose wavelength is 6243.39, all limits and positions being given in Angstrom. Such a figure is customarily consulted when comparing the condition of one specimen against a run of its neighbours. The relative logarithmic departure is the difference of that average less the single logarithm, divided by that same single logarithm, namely -0.018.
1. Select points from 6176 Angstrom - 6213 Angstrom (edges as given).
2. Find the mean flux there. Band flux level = 10.9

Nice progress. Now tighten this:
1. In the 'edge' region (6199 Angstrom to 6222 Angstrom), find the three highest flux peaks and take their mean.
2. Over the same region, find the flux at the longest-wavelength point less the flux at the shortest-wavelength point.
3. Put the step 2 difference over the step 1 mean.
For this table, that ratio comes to 0.21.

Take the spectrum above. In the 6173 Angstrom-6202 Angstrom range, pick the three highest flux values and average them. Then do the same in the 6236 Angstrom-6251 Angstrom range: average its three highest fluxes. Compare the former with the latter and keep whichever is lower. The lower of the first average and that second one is 12.0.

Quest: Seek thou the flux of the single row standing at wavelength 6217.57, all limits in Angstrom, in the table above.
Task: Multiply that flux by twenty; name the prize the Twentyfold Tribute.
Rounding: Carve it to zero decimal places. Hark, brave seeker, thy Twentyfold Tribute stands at 228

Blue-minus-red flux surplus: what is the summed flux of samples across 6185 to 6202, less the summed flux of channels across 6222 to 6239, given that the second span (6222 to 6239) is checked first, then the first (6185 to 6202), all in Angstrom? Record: -6.6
